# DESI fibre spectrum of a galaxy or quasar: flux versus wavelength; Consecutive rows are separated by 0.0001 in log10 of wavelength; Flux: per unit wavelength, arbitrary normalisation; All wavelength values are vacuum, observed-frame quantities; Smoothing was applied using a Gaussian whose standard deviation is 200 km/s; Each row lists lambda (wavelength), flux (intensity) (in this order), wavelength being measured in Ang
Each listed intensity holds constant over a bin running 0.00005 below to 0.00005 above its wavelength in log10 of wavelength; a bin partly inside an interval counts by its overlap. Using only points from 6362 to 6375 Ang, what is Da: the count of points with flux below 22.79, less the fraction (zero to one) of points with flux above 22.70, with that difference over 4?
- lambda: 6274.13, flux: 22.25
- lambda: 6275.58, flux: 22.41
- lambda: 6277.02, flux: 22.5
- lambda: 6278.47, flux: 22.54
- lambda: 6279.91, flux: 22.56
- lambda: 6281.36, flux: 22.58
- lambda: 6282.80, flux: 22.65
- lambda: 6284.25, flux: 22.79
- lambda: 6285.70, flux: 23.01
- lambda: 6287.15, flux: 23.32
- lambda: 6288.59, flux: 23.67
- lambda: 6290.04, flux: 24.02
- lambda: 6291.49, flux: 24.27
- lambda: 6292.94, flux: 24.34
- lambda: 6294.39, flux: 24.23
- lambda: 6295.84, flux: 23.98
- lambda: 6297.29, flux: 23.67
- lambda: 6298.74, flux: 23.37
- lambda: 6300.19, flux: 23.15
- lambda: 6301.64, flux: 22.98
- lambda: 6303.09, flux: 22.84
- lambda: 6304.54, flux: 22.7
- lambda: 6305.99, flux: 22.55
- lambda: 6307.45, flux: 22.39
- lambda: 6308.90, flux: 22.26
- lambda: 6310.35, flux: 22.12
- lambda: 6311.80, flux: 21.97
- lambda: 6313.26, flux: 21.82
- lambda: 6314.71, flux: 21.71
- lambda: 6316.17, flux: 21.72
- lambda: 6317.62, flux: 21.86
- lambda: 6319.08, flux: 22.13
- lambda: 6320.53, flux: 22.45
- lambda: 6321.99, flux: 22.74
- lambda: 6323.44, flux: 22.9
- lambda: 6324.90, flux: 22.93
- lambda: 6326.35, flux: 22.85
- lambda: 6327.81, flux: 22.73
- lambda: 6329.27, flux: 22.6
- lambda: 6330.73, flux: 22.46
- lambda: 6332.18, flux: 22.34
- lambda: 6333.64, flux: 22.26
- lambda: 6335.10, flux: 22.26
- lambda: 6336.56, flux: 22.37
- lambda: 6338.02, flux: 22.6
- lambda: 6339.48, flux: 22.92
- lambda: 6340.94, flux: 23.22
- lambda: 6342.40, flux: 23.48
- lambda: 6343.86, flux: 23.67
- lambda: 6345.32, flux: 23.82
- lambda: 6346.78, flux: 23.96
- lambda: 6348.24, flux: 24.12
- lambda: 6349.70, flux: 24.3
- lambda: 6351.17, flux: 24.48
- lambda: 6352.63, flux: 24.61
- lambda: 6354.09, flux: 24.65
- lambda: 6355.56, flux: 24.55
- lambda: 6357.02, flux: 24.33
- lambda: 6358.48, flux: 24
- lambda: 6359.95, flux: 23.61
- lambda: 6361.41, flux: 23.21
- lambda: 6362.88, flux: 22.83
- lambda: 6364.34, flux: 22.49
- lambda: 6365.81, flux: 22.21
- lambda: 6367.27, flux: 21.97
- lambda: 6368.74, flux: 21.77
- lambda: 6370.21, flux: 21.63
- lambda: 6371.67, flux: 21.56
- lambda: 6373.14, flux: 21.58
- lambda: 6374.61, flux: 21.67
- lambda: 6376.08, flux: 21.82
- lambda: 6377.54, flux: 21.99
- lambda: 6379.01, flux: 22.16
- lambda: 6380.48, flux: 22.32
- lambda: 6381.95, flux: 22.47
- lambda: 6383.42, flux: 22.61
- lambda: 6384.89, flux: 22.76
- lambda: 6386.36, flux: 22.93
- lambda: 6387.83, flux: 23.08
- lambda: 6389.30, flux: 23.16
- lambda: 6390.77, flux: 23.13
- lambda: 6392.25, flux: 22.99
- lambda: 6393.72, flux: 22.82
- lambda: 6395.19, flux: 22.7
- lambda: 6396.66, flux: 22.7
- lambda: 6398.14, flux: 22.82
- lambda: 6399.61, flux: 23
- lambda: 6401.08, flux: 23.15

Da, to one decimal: 2.0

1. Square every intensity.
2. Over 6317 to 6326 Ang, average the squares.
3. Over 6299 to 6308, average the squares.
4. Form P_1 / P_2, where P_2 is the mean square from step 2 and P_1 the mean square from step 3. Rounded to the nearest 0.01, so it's 1.02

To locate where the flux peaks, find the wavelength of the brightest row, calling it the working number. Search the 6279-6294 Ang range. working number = 6292.94 Ang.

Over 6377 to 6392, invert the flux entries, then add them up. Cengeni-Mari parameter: 0.44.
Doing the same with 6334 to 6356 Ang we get 0.63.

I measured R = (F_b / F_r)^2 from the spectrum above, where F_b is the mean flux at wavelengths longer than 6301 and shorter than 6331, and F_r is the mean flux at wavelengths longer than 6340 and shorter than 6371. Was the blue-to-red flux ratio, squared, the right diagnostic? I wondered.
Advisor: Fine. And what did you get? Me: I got 0.91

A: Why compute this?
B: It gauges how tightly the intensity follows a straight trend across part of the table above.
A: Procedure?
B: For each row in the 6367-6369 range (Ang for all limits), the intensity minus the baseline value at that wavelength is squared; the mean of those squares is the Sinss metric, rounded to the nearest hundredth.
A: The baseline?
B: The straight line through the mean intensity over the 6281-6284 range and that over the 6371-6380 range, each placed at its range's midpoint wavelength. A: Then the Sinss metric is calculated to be 0.01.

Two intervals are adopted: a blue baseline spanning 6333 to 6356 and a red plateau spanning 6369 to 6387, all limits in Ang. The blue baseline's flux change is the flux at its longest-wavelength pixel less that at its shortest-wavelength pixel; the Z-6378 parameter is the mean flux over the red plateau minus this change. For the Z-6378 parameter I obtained 19.8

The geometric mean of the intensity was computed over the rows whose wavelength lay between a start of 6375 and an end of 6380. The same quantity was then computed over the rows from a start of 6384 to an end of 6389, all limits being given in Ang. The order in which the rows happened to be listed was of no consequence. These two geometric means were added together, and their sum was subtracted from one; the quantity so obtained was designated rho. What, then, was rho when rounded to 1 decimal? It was -43.9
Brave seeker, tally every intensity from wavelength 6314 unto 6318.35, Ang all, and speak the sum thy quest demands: 65.3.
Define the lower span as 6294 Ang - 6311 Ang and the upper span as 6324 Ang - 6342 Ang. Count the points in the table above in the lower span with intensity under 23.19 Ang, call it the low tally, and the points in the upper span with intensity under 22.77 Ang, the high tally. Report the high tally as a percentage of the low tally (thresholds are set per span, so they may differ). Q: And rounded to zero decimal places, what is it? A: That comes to 100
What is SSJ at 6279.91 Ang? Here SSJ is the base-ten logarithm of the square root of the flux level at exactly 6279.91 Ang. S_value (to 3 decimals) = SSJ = 0.677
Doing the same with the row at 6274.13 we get 0.674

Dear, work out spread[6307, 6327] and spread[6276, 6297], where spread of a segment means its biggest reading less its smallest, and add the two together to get 3.1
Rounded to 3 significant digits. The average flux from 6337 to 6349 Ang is 23.5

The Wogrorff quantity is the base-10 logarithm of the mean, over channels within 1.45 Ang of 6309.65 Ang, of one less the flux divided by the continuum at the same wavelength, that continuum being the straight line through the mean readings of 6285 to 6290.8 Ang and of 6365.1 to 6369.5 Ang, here -1.4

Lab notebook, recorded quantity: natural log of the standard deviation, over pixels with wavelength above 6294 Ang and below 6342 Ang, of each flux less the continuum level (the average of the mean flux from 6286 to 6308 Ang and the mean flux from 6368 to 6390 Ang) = -0.5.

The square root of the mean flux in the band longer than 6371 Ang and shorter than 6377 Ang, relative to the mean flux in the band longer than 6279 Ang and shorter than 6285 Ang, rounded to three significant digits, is 0.206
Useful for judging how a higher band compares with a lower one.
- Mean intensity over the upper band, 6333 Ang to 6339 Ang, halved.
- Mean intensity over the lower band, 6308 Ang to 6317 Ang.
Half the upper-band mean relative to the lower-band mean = 0.510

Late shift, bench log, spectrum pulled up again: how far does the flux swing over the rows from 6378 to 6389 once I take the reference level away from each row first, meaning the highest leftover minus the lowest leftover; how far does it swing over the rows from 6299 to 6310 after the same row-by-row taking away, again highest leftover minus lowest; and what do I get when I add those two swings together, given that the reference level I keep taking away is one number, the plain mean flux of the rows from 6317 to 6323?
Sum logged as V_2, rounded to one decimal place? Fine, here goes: 1.8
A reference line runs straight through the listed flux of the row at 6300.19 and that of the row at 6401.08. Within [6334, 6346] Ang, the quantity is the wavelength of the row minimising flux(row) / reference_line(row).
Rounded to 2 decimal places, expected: 6335.10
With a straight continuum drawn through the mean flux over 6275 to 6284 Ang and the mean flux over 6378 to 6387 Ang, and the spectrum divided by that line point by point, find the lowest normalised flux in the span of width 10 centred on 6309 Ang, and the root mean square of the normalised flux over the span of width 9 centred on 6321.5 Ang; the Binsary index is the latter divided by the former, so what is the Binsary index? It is 1.03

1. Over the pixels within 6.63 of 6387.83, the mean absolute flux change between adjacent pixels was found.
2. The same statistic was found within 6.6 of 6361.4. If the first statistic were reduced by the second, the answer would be -0.194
